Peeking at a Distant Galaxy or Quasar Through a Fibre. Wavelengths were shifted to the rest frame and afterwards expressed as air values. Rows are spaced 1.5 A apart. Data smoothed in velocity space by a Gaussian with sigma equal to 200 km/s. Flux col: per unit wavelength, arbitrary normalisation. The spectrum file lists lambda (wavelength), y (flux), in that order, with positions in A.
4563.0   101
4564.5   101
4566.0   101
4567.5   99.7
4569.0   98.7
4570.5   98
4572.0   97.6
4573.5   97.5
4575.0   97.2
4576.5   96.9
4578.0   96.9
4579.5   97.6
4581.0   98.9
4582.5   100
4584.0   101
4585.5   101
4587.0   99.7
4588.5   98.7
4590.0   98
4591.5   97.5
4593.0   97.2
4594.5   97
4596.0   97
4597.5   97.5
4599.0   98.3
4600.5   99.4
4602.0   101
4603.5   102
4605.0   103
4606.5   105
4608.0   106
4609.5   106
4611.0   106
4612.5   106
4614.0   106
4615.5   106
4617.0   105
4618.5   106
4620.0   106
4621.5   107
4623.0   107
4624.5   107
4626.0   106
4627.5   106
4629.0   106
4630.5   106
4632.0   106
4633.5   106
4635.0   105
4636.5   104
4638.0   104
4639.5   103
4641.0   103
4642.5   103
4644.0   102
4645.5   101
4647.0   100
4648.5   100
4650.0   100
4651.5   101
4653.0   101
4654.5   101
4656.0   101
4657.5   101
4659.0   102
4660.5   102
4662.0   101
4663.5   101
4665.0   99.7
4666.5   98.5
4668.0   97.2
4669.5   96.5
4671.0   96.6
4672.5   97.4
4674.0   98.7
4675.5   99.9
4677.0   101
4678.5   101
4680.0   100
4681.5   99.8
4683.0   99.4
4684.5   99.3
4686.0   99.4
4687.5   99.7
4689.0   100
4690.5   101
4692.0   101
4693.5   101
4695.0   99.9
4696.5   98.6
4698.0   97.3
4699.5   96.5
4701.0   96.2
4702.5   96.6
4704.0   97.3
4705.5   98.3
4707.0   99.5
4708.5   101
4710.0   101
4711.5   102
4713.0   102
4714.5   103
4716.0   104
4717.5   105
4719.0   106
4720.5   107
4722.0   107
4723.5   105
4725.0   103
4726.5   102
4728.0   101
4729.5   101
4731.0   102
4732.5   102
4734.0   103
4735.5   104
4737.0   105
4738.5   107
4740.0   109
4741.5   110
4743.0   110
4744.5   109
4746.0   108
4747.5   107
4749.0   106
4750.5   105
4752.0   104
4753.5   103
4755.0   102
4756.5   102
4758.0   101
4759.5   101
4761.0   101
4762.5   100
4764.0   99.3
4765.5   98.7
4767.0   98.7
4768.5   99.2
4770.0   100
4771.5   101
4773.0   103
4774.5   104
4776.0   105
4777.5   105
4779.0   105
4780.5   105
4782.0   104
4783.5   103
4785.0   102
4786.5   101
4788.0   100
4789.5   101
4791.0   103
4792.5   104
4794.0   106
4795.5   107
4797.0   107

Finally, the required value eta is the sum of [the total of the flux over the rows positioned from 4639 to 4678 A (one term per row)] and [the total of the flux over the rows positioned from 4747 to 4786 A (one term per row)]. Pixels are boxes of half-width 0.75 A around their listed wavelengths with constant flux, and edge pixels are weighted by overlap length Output 5273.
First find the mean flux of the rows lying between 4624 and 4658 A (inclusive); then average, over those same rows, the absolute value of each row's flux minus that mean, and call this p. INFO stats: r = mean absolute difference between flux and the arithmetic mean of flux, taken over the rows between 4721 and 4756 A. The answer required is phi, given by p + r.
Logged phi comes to 4.5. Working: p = 2.1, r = 2.43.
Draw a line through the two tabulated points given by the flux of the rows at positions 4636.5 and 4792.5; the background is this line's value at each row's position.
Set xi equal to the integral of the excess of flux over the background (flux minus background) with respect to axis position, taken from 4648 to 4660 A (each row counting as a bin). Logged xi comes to -37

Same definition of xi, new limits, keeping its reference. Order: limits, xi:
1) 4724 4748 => 28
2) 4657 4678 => -95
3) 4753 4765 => -35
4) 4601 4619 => 13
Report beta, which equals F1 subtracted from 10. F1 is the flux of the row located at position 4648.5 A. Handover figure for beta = -90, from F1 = 100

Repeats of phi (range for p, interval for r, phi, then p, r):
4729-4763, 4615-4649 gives 4.6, 2.8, 1.83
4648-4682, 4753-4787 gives 3.0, 1.3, 1.75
